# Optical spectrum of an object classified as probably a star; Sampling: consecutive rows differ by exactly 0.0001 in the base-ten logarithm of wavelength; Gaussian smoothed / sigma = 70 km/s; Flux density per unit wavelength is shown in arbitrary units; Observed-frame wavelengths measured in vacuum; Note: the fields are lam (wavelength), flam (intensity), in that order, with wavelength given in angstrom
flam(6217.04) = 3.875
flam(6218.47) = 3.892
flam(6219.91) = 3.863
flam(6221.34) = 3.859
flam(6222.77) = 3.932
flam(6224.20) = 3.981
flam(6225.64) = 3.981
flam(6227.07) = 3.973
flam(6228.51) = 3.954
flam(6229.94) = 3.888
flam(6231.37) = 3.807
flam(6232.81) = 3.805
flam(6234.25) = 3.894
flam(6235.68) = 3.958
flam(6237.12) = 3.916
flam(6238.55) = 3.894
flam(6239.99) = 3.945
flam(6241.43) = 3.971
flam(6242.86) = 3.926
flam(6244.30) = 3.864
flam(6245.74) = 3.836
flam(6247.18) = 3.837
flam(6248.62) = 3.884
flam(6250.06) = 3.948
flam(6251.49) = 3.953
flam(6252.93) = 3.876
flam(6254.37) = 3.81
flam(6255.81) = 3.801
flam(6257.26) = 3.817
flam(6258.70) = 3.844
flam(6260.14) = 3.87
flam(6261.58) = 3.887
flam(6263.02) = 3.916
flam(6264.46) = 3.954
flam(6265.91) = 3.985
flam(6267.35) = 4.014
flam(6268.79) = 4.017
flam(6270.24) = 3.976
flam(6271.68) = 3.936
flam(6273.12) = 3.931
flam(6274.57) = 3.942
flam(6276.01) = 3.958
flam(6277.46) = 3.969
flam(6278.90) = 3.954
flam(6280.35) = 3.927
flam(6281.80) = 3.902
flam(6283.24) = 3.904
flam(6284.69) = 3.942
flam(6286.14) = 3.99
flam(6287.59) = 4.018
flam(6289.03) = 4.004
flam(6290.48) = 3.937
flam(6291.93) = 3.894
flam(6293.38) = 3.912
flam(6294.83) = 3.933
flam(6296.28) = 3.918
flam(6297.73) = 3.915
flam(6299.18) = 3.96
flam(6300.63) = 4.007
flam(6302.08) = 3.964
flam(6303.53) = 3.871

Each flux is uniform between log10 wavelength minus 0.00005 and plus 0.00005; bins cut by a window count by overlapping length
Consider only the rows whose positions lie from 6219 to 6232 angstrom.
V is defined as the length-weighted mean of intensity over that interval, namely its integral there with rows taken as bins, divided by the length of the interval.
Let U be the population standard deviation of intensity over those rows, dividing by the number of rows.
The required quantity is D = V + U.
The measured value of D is 3.975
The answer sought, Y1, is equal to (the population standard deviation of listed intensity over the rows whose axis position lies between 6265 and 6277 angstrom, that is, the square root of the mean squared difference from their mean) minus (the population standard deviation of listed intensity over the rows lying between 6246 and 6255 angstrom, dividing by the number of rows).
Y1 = -0.021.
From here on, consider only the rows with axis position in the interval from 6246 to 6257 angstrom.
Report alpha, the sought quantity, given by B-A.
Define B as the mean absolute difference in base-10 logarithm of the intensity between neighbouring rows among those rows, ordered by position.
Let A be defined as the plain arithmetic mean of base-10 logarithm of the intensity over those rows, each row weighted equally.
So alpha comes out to -0.583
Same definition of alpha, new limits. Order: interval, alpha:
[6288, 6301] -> -0.592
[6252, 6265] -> -0.584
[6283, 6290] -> -0.595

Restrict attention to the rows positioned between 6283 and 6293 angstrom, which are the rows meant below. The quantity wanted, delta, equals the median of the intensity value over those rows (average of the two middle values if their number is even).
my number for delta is 3.94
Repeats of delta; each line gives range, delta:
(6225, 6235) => 3.89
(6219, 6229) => 3.95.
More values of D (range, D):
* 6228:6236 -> 3.943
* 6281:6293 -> 3.993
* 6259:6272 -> 3.998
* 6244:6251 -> 3.920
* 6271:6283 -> 3.959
